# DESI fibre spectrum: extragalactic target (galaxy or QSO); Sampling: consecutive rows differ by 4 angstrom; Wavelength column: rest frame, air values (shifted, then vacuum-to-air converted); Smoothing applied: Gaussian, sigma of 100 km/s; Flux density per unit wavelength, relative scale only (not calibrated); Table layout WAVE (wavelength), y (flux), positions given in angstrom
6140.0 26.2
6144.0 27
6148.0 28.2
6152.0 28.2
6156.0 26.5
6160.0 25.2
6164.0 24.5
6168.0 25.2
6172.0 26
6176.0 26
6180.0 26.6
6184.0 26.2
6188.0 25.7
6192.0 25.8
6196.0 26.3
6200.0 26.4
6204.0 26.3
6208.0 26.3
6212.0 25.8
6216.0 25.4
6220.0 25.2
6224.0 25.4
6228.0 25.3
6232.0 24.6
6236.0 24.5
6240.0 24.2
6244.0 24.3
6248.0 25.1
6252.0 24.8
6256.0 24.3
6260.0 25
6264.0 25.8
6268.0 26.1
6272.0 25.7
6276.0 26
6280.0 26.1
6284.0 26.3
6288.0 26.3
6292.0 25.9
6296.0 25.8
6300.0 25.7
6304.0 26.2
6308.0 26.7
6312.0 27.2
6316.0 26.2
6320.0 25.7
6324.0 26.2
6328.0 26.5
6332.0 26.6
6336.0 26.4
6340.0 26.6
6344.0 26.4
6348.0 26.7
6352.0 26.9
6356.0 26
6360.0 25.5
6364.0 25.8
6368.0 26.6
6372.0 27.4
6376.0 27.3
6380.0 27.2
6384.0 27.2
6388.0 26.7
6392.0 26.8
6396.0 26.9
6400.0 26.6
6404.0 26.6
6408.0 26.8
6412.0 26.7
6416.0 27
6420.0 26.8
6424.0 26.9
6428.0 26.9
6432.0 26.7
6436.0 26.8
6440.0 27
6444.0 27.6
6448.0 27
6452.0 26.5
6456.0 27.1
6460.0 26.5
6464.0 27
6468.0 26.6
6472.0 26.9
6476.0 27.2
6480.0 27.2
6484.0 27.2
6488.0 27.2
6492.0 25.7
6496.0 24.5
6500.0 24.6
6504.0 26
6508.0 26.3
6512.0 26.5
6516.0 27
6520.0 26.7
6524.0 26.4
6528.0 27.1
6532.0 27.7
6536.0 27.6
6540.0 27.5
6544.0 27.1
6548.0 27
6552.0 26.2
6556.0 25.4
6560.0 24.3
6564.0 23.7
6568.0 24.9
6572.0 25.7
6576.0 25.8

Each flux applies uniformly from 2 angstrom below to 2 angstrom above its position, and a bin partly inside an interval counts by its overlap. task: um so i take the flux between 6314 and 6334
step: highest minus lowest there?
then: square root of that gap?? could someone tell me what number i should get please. 0.95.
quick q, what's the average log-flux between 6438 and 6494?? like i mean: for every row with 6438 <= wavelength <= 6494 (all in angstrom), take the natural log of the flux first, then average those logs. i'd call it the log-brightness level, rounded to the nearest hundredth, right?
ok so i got 3.29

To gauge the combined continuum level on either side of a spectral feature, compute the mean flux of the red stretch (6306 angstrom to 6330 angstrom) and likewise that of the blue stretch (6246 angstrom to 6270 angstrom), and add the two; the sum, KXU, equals 51.6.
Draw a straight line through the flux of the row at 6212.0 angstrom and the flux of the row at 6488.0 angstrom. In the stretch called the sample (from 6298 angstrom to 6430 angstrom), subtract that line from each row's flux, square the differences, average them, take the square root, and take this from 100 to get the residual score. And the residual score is 99.58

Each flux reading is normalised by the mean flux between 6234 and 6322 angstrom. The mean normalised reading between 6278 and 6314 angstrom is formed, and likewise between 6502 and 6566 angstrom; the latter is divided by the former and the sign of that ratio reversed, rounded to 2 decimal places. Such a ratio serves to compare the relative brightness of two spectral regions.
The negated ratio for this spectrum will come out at -1.01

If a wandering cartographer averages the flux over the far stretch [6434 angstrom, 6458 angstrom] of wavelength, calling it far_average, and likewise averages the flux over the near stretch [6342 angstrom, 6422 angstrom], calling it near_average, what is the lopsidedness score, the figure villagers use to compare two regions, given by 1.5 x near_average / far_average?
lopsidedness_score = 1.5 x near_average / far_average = 1.48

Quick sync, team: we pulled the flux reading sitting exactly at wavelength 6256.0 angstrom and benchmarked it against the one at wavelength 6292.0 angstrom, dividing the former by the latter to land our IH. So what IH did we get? 0.94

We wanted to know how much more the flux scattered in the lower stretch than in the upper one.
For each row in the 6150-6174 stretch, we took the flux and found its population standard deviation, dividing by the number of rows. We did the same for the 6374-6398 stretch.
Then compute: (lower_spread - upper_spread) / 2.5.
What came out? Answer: 0.39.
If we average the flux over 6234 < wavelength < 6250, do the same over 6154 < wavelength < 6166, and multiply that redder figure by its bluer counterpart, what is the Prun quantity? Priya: 623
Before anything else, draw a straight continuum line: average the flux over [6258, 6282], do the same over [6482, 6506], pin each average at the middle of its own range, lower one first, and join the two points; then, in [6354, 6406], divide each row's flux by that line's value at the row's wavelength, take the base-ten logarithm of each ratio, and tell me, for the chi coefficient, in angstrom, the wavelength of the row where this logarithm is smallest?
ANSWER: 6360.0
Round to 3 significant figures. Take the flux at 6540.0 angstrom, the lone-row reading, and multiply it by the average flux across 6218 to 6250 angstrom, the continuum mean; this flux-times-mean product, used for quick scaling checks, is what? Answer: 683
